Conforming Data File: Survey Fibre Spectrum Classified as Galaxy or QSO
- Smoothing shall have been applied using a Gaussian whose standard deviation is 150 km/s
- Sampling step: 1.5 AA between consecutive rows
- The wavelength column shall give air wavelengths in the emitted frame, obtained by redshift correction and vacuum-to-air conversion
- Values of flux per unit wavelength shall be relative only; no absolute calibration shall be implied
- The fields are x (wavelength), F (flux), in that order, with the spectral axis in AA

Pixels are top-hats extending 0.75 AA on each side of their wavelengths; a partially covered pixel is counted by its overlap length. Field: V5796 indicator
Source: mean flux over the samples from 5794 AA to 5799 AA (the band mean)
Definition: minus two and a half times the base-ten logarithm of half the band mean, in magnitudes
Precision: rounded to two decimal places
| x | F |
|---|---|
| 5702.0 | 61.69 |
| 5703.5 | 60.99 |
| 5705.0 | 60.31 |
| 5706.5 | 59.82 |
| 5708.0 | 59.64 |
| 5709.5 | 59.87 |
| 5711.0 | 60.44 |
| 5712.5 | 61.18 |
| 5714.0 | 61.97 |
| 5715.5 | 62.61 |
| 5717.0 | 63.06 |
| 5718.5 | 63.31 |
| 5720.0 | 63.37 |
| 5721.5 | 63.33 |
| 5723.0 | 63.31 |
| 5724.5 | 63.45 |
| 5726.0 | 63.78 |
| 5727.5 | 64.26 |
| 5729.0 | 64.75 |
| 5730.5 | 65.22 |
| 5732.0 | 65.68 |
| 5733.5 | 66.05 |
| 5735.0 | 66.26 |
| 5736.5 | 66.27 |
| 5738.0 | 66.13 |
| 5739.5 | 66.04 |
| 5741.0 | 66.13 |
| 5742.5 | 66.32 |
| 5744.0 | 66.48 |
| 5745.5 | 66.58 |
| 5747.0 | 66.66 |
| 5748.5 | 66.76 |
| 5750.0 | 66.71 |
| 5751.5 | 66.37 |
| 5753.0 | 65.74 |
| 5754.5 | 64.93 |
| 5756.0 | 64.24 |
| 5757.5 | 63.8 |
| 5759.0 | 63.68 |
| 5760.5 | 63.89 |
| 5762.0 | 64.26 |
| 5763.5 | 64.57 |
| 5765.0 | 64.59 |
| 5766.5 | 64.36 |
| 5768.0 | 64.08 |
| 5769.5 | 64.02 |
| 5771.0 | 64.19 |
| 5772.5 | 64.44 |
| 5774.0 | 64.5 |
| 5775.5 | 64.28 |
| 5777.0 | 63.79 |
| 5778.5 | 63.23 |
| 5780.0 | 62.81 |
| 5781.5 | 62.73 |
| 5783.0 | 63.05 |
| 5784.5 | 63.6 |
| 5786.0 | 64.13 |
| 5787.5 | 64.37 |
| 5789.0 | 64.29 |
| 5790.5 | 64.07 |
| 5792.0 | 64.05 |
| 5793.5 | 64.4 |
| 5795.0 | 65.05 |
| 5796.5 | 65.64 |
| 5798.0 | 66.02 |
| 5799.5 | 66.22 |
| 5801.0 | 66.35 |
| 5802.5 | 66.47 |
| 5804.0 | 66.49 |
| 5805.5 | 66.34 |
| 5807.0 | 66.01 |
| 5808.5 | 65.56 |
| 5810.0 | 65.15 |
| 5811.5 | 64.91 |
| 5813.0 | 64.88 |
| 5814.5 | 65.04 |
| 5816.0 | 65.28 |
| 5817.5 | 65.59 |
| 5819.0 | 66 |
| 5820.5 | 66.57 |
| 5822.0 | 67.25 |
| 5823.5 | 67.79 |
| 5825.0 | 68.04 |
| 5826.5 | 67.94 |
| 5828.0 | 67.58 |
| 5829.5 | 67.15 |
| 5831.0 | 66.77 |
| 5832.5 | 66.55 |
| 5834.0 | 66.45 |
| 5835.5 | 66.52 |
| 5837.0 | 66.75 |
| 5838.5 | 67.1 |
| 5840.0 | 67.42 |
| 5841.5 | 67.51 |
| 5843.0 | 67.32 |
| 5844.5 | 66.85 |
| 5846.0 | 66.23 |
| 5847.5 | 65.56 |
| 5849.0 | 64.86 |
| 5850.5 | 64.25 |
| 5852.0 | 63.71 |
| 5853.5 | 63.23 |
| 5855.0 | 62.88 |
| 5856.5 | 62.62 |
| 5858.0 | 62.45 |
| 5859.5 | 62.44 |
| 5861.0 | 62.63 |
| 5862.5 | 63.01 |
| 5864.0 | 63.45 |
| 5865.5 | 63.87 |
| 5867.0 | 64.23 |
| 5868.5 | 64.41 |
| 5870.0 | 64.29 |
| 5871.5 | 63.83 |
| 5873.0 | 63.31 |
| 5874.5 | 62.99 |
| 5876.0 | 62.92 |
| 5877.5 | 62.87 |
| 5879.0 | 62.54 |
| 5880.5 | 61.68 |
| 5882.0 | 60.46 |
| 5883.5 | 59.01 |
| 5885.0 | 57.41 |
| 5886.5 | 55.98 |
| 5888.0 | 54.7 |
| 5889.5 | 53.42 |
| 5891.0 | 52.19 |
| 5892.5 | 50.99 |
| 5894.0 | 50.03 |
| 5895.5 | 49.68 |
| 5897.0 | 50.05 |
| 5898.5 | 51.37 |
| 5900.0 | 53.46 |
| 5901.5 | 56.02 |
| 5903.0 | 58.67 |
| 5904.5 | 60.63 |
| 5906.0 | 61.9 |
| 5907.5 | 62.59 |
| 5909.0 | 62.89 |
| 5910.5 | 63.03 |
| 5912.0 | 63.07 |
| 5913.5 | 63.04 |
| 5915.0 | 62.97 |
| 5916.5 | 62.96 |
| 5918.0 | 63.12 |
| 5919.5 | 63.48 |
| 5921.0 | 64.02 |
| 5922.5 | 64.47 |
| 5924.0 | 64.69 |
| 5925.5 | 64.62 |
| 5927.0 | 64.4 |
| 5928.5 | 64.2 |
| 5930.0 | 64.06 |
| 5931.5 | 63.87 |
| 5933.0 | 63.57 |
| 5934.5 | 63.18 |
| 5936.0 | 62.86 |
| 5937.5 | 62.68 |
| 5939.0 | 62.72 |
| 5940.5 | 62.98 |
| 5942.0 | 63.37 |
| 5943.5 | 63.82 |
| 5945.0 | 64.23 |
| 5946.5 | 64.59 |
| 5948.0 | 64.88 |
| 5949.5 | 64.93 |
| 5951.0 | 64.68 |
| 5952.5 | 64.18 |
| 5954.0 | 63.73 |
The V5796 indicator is -3.79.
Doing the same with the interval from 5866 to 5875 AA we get -3.76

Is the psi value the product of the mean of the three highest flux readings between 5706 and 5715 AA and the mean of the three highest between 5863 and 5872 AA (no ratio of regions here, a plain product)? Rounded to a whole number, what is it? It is 3936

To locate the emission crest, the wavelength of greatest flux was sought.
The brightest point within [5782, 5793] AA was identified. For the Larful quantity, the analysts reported 5787.5 AA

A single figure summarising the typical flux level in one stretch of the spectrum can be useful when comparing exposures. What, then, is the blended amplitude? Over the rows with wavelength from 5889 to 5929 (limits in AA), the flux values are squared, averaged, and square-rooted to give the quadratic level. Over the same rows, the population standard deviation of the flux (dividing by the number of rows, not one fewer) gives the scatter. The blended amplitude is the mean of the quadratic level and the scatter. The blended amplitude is 32.5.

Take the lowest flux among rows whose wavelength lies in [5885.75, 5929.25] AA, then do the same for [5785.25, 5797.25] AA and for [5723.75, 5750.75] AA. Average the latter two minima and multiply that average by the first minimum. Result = 3167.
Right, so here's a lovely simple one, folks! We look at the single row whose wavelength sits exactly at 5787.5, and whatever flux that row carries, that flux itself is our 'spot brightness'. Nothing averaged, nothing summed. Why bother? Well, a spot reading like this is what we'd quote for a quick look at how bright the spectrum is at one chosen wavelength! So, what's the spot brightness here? 64.37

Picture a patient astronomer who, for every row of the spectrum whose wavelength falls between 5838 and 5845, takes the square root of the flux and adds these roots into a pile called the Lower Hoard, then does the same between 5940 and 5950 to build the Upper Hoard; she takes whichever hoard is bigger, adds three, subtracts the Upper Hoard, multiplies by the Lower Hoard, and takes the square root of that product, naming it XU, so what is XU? 11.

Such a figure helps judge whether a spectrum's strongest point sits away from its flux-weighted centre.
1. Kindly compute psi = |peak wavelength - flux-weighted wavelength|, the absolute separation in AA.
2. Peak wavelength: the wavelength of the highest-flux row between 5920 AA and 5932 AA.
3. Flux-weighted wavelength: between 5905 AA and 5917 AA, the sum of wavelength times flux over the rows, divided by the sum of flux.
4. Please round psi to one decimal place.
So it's 12.7 AA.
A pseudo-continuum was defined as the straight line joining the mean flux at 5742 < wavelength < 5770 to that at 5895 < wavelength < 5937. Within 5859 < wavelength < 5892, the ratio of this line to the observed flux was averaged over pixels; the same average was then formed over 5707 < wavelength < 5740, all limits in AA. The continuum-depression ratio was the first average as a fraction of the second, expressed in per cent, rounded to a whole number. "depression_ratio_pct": 99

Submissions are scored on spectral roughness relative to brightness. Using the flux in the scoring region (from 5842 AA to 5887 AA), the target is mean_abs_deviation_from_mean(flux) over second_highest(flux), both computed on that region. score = 0.024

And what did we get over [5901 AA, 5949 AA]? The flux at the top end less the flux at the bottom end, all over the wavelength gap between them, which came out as 0.19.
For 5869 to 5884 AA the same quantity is -0.39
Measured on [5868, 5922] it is -0.01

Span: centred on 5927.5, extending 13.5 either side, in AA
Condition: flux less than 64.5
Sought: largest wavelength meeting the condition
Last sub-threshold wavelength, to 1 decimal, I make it 5940.5 AA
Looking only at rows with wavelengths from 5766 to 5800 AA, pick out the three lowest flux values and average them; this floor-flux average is 62.9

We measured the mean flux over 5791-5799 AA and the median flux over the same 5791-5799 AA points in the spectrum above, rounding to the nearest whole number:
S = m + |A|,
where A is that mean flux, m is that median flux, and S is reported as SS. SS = 130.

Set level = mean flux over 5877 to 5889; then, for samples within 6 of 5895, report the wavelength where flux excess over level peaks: 5900.0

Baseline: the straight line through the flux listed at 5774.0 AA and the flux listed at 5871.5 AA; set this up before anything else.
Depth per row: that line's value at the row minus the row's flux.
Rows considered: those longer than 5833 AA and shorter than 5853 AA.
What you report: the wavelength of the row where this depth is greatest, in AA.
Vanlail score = 5852.0 AA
